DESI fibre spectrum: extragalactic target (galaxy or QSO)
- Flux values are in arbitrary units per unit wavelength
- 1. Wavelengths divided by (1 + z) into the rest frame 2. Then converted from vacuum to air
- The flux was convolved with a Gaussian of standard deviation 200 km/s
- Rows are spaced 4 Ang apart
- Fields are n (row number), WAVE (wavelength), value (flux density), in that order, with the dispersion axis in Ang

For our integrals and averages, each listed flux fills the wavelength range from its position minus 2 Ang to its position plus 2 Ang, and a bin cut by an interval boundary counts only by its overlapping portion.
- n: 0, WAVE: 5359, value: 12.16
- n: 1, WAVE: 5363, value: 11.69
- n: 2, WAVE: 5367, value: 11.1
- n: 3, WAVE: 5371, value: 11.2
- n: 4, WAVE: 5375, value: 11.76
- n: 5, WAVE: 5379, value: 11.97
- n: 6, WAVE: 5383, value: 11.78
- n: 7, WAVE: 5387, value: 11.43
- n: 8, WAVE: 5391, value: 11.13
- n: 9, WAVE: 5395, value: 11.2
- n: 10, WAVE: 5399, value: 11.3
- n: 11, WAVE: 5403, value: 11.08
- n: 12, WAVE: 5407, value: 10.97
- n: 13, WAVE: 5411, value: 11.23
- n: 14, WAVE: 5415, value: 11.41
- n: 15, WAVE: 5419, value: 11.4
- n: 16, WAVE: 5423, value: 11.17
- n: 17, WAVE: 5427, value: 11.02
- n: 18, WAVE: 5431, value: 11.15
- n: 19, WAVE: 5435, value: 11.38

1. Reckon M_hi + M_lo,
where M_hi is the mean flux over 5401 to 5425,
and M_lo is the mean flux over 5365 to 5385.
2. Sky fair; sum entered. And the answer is 22.8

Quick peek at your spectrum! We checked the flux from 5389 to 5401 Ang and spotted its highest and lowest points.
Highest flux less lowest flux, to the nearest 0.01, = 0.17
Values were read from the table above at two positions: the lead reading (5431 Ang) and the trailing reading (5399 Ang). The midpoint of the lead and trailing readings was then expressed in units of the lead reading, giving 1.01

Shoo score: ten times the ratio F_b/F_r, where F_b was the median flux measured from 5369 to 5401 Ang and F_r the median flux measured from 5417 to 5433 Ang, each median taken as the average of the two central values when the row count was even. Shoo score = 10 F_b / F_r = 10.2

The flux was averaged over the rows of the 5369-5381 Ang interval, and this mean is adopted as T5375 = 11.6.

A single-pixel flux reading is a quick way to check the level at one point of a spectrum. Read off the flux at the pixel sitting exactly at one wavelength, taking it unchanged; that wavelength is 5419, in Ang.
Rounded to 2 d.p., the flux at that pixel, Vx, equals 11.40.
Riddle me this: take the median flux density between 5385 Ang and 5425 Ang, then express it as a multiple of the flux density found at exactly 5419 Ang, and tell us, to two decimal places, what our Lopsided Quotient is 0.98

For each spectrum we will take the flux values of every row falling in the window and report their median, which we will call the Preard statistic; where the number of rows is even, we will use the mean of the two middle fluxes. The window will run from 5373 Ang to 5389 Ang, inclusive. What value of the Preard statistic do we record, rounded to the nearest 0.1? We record 11.8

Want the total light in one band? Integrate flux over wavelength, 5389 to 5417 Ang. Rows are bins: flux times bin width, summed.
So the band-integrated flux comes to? 313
